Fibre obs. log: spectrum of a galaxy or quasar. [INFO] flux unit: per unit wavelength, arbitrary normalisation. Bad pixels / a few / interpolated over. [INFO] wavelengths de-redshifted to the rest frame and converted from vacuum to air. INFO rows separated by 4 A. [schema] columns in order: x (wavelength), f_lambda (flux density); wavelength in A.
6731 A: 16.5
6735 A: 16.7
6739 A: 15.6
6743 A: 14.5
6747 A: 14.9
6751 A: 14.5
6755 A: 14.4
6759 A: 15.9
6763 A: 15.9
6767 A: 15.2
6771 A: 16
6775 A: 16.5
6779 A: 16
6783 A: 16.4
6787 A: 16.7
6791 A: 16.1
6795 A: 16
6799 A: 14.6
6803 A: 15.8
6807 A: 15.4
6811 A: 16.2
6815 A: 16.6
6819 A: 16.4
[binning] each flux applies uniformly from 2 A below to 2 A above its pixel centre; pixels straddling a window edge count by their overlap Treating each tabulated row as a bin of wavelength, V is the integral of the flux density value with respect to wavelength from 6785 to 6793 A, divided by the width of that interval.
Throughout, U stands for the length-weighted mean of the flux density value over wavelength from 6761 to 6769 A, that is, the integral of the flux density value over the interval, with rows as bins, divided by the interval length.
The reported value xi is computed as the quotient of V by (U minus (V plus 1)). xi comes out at -9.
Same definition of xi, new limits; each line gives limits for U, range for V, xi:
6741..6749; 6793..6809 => -9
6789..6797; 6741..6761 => 71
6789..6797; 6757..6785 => -17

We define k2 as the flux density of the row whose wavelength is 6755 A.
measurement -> 14.4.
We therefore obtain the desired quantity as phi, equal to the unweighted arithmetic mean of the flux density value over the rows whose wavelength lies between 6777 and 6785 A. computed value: 16.2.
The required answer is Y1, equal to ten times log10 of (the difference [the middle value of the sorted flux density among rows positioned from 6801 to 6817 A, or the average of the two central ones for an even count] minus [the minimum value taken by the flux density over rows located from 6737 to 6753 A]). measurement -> 1.8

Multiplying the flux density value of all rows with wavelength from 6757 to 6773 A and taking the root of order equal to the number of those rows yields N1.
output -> 15.7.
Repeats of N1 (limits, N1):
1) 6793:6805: 15.5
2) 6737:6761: 15.0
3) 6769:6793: 16.3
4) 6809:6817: 16.4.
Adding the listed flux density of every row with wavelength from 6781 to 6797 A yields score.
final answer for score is 65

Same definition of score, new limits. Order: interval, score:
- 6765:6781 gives 64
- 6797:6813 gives 62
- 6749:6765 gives 61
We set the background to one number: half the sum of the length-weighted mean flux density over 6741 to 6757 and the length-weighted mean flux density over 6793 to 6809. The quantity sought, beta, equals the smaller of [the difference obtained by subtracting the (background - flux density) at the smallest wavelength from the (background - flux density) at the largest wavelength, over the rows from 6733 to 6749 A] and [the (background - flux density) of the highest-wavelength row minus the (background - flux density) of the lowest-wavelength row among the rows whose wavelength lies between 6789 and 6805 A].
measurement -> 0.3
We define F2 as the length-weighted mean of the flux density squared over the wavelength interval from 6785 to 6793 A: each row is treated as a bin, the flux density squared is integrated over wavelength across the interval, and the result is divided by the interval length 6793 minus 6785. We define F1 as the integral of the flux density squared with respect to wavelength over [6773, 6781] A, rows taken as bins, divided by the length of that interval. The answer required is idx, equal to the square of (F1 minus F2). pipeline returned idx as 24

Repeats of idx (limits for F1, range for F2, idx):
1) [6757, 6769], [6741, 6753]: 985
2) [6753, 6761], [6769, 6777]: 1159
